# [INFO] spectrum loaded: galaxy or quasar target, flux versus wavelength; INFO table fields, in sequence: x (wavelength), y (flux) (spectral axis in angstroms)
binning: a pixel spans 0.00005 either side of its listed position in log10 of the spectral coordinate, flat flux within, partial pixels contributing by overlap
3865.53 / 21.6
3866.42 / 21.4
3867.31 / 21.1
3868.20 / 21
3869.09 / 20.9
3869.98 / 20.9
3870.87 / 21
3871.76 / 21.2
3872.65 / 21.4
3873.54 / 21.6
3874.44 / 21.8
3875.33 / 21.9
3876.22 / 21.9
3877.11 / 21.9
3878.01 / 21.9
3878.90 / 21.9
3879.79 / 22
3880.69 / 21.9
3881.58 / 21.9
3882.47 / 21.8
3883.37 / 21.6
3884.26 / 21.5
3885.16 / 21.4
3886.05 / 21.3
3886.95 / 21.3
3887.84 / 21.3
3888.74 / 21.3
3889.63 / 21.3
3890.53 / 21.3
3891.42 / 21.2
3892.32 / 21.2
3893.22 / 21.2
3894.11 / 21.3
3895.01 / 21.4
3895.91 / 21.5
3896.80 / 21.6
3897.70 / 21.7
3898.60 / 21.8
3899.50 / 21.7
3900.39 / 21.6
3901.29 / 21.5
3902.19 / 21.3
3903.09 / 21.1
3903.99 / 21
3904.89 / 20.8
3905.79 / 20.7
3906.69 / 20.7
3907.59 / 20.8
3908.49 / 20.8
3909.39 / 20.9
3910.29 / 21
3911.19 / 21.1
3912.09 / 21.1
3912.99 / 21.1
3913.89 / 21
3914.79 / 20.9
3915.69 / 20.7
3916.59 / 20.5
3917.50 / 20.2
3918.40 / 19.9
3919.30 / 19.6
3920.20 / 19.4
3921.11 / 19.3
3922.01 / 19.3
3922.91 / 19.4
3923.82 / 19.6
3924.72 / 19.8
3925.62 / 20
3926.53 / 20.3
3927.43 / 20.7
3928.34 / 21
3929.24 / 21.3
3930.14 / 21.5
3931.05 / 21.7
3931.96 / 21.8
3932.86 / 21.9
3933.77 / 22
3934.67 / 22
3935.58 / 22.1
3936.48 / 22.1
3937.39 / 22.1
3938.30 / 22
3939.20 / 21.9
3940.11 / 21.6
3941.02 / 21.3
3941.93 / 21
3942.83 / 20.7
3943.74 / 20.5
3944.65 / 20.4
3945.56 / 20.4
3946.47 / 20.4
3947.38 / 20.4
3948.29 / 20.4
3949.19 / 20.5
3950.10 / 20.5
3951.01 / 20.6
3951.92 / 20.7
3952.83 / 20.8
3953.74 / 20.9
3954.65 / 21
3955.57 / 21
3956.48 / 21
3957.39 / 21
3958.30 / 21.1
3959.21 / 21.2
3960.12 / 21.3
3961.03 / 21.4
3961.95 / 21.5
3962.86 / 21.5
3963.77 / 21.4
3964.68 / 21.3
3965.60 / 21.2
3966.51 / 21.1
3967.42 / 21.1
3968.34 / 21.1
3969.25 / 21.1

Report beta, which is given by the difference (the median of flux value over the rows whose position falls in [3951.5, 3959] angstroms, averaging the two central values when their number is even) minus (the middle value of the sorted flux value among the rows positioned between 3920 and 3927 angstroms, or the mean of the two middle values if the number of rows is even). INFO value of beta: 1.5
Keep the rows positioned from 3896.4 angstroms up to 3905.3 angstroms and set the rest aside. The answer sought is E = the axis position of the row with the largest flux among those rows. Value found 3898.60 angstroms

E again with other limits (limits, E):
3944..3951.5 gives 3951.01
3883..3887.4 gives 3883.37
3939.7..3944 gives 3940.11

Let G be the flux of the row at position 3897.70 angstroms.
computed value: 21.7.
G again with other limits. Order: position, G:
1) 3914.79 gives 20.9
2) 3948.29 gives 20.4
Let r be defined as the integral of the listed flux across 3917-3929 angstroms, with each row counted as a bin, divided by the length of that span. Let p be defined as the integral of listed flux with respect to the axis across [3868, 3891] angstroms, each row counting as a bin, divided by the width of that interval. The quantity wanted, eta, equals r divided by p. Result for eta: 0.92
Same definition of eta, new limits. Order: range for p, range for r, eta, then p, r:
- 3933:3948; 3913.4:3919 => 0.96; 21.3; 20.5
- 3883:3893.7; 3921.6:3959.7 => 0.98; 21.3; 21.0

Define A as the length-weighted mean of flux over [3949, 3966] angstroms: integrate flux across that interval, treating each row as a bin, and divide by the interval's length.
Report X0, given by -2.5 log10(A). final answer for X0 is -3.31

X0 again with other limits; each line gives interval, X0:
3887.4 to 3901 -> -3.33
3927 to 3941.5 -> -3.34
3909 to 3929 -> -3.27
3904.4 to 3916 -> -3.30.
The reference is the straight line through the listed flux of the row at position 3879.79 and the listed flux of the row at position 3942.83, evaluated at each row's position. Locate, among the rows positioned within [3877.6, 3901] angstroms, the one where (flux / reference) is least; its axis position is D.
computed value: 3886.05 angstroms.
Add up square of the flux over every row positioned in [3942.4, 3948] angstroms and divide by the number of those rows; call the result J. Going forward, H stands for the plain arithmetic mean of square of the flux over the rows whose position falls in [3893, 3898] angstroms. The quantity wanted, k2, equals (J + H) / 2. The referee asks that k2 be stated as 440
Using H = 460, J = 419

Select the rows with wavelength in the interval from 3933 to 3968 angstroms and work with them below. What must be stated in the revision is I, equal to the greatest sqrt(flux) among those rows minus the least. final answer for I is 0.18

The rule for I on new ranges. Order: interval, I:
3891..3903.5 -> 0.08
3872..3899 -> 0.09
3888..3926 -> 0.28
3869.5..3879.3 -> 0.11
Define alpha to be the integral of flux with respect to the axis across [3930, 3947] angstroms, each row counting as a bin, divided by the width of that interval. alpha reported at 21.4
